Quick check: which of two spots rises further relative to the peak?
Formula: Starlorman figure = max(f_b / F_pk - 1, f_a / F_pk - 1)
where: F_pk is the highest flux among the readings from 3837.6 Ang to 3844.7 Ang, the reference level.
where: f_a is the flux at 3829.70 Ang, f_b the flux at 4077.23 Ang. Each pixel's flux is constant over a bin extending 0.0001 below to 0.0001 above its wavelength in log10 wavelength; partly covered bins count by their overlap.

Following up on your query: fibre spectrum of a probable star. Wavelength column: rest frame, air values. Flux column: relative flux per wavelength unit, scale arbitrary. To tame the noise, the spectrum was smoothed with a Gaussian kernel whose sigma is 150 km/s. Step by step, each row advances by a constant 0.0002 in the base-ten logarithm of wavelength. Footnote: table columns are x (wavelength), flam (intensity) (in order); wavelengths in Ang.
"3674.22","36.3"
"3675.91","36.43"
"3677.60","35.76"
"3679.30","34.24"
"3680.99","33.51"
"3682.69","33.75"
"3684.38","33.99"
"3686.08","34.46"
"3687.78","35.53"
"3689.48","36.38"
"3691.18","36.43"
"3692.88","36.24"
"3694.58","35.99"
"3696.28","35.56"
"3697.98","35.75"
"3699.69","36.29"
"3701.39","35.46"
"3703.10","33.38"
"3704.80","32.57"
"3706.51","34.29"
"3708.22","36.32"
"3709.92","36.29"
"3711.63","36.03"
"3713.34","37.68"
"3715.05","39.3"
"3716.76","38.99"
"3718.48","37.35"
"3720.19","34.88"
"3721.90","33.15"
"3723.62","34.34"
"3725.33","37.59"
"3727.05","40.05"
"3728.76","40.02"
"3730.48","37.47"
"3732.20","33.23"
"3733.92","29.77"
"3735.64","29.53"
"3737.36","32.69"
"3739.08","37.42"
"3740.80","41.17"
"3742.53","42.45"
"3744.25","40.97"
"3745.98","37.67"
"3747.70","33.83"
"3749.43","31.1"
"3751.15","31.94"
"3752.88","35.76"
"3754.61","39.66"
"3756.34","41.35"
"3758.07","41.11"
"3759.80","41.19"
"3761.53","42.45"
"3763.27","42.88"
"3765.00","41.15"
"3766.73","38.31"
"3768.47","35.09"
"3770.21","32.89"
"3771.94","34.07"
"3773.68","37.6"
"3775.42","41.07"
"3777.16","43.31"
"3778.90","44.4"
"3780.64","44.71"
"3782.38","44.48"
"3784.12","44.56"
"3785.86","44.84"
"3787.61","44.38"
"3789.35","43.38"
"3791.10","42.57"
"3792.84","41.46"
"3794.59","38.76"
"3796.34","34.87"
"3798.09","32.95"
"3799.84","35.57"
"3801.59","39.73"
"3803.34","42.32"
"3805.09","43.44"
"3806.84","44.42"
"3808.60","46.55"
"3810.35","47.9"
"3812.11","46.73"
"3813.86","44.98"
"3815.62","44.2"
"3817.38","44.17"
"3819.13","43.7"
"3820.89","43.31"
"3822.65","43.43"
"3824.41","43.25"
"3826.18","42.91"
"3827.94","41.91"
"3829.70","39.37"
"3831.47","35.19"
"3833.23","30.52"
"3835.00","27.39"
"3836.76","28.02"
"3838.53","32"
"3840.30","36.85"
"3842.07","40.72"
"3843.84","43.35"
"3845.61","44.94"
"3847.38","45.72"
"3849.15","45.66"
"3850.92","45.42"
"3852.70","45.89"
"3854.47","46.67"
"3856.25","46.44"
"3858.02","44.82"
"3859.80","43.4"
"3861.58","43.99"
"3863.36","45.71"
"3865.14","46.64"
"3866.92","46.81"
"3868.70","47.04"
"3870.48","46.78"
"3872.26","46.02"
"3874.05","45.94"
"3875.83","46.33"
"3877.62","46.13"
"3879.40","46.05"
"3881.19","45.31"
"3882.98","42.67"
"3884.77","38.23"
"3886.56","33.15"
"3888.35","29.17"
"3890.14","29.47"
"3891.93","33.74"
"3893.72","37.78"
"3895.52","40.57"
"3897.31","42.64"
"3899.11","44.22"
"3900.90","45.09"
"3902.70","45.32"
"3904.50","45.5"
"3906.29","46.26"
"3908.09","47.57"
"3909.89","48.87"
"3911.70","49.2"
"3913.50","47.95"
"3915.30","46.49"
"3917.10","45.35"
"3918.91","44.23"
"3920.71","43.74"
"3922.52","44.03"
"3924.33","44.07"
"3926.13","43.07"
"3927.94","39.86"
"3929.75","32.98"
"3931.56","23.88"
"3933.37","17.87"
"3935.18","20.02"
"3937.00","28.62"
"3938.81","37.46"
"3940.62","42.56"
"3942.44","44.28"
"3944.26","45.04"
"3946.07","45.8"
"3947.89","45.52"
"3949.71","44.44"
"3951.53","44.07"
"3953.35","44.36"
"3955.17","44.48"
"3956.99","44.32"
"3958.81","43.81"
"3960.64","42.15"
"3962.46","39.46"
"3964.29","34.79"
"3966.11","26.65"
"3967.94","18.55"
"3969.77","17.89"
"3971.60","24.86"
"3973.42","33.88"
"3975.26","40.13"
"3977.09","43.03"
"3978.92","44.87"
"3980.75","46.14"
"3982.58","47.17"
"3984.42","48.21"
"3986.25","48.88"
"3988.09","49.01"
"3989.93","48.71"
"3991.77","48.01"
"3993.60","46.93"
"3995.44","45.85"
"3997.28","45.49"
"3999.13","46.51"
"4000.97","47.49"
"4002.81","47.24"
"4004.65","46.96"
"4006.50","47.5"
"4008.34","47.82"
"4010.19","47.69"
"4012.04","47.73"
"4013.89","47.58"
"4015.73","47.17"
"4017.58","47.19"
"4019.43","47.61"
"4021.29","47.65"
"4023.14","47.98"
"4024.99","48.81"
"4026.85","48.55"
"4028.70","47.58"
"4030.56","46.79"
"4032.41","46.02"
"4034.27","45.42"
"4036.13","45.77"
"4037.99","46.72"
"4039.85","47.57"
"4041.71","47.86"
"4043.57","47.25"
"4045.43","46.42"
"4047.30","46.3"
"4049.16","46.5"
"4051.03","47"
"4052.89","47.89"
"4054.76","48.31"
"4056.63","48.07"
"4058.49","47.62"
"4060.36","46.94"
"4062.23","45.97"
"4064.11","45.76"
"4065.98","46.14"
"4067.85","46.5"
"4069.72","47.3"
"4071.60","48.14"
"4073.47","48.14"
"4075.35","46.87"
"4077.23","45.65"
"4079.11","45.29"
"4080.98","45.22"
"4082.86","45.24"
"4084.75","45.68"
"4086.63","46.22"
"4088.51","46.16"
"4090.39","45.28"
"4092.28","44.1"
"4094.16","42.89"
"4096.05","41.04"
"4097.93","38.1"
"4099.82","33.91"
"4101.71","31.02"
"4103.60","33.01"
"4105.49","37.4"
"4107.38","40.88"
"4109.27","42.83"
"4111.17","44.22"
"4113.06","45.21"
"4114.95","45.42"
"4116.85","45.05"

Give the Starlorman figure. 0.053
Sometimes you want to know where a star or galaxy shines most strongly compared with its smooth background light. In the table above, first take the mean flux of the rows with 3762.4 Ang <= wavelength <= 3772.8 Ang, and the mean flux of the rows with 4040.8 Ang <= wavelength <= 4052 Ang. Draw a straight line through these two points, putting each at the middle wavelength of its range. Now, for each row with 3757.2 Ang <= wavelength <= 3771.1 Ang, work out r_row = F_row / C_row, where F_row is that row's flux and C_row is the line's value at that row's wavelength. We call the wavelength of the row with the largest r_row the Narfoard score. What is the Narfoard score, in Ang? 3763.27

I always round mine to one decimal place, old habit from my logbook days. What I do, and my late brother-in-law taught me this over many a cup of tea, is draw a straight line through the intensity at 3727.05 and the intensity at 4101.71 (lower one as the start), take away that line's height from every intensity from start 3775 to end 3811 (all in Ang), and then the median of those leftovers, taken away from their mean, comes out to -1.1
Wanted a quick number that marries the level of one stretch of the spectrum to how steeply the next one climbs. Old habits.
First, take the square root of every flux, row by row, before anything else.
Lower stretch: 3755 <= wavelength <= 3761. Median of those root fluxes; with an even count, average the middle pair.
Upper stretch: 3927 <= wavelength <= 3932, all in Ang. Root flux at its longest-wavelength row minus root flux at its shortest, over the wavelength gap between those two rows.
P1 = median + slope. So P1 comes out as 6.0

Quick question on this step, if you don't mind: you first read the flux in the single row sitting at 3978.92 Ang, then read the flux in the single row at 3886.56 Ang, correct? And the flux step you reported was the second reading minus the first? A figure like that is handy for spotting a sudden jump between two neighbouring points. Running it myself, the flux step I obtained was -12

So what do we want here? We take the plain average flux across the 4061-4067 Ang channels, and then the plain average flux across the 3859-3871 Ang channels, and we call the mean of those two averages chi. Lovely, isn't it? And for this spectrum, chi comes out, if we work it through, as 45.9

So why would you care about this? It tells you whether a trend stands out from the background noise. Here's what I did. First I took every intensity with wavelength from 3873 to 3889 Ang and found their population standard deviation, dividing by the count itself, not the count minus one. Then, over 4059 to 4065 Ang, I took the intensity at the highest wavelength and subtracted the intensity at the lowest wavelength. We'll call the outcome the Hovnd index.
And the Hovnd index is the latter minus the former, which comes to -7.3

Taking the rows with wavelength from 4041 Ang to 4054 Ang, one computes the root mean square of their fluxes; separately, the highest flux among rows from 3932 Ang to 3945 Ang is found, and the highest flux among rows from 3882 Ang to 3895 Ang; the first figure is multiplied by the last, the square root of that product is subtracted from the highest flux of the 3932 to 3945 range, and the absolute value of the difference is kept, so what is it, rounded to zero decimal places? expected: 0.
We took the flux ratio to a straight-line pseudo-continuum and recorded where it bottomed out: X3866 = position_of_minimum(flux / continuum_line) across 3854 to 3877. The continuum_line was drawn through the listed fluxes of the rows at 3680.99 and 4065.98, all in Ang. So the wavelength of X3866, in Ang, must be 3859.80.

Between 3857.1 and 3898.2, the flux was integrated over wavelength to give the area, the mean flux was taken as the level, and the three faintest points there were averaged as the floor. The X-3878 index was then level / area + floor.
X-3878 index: 30.6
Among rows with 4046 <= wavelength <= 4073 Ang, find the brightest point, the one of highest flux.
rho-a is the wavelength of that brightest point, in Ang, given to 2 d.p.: 4054.76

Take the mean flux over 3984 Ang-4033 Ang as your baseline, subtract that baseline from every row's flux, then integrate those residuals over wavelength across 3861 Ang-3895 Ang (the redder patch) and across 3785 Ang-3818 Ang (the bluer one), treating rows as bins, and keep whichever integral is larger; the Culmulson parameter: -174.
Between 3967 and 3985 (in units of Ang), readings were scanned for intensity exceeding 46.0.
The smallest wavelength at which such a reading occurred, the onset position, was 3980.75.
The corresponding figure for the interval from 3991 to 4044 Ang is 3991.77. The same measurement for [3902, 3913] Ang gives 3906.29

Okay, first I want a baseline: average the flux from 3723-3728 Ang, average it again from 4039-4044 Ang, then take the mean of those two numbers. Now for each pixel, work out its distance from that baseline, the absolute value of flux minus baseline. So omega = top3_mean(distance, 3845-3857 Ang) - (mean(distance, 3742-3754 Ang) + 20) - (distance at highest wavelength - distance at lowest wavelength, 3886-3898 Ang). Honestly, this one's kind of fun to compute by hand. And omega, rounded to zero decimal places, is -13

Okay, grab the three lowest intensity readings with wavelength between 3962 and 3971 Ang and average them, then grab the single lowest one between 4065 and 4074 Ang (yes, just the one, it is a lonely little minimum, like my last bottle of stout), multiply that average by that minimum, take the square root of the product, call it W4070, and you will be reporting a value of 31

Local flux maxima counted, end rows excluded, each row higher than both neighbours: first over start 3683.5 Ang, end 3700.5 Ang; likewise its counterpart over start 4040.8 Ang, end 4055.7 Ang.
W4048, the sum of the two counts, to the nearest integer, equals 1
